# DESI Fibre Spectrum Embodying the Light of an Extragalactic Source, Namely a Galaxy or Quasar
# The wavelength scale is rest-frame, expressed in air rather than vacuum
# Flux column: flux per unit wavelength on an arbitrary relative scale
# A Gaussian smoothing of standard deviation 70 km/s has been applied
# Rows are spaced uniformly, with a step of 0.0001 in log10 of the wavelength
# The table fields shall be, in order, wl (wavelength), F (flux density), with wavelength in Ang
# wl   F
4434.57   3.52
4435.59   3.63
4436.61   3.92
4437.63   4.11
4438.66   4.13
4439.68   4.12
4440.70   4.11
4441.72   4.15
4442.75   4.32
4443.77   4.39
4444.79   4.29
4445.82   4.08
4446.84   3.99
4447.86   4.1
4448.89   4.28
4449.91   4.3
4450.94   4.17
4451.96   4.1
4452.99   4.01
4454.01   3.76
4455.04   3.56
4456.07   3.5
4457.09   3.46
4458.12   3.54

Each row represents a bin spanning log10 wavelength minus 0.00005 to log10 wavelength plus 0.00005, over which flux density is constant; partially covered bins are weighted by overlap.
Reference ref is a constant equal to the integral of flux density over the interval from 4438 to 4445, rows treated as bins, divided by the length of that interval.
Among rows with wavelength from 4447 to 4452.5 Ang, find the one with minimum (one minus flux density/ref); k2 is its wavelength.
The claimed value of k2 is 4449.91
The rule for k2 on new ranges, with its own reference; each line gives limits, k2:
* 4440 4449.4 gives 4443.77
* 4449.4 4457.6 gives 4449.91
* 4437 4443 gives 4442.75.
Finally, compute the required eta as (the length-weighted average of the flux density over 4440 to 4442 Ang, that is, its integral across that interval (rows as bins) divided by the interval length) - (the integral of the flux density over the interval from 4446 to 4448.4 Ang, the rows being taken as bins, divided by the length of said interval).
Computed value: 0.1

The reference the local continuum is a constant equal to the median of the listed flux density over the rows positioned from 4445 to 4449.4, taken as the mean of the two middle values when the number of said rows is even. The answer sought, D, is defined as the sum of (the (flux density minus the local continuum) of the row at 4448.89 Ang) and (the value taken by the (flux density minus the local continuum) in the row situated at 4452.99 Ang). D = 0.1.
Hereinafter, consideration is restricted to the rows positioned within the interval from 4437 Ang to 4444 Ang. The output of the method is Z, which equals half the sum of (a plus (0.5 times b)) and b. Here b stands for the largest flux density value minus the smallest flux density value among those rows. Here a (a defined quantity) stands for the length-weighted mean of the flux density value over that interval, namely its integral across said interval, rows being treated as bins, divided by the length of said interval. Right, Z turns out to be 2.30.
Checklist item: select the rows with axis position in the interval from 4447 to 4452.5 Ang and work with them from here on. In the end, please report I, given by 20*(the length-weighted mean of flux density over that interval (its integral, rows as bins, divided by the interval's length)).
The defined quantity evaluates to 83.5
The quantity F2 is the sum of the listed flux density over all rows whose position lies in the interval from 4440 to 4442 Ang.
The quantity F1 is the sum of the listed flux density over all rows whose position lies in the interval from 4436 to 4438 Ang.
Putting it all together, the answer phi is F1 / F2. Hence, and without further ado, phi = 0.97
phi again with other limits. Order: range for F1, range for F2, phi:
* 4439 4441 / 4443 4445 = 0.95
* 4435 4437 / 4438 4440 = 0.92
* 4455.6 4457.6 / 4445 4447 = 0.86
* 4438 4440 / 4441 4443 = 0.97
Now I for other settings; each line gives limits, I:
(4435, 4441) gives 79.9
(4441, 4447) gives 84.2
